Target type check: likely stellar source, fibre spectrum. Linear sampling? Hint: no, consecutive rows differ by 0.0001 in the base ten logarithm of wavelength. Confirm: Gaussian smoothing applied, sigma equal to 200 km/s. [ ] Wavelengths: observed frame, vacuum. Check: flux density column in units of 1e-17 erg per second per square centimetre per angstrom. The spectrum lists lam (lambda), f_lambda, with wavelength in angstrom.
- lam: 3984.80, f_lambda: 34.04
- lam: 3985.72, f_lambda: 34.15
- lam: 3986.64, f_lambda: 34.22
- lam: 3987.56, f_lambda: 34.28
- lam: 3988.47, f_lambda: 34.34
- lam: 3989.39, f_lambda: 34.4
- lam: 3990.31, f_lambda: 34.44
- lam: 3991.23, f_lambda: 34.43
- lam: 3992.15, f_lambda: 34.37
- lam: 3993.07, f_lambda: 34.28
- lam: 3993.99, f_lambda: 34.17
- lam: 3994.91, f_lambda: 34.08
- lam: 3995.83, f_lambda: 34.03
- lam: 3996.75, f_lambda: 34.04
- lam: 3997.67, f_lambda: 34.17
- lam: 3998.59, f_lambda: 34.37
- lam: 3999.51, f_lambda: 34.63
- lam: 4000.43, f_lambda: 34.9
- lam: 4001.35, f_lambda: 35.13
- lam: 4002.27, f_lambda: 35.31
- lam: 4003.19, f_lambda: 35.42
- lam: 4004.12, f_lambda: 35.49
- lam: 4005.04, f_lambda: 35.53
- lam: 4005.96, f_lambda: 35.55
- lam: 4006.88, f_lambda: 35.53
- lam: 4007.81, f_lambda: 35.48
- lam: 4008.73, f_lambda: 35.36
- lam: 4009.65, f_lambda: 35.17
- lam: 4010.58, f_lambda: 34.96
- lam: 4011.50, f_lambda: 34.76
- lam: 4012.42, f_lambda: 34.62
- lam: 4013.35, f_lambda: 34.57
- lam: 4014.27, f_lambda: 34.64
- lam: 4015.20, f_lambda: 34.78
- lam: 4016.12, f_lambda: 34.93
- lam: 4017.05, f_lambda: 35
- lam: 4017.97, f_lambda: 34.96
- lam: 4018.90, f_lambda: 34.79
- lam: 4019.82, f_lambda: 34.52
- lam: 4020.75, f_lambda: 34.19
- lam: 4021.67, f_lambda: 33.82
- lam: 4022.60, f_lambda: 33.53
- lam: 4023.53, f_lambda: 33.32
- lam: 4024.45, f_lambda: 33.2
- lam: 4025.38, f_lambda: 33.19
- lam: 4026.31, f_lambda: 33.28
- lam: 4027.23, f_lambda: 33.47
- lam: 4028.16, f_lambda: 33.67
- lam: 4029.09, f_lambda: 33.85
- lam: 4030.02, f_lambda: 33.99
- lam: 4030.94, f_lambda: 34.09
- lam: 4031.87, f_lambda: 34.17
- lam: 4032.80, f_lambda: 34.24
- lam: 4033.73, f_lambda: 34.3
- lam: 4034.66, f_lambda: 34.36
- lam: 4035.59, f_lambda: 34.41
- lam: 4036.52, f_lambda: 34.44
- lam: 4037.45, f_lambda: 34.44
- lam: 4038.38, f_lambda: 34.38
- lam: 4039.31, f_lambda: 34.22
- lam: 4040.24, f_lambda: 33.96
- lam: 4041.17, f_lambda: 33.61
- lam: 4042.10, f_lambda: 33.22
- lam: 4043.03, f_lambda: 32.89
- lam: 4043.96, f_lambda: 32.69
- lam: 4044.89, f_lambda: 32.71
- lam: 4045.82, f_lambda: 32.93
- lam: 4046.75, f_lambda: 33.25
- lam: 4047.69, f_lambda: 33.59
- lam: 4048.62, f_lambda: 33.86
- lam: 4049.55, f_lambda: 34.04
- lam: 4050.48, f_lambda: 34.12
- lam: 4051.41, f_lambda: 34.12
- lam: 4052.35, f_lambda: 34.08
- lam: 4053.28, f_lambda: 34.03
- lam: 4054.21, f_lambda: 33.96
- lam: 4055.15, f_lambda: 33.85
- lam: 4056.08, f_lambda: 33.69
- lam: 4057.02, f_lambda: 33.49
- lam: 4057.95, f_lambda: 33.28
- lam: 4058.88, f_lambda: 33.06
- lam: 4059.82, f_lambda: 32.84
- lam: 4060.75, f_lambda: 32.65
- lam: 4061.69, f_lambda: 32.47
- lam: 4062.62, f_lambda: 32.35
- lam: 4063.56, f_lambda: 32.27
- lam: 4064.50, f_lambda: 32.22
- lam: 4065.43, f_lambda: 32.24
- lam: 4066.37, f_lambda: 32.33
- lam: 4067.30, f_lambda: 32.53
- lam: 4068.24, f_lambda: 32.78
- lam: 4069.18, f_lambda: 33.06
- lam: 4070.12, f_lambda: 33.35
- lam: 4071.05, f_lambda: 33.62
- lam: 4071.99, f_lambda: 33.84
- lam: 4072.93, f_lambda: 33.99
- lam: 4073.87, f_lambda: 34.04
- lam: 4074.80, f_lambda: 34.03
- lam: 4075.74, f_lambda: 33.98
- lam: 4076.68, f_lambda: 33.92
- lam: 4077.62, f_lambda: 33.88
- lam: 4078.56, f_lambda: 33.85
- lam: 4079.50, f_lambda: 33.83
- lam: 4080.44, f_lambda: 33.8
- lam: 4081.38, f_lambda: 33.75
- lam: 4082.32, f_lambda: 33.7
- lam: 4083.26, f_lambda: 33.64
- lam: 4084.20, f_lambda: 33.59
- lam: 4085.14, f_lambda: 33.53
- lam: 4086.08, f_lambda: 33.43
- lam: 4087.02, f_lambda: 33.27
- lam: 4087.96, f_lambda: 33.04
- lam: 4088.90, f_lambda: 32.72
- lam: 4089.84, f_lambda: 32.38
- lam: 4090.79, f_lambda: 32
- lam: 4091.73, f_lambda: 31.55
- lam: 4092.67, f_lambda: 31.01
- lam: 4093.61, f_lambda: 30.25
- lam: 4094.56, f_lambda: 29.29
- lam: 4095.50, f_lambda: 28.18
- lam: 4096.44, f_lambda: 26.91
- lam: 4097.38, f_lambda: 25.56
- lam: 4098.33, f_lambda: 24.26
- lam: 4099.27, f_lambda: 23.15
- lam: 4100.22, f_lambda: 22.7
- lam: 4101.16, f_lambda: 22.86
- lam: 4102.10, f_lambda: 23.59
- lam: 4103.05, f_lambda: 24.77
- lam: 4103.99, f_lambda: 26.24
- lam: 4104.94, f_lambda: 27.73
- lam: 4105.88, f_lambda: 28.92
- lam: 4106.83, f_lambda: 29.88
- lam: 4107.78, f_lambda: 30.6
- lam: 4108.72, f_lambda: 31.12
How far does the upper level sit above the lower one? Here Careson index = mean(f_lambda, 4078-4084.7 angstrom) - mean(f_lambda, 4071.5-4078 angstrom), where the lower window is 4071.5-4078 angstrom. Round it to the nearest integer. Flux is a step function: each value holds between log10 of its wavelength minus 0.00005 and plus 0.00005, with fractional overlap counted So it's 0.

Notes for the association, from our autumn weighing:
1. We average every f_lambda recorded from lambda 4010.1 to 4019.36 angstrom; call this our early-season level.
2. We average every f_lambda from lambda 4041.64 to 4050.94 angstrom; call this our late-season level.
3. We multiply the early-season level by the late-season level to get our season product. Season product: 1160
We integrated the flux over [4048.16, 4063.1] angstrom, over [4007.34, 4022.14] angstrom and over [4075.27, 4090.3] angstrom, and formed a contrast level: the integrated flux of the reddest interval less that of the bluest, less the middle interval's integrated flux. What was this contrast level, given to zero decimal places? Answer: -511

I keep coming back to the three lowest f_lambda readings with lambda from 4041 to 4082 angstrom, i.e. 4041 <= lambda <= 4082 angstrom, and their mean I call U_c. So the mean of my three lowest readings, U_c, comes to 32.2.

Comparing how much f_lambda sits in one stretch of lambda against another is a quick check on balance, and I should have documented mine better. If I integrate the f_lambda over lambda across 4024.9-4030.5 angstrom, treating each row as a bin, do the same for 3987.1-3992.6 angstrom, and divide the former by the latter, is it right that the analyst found 0.99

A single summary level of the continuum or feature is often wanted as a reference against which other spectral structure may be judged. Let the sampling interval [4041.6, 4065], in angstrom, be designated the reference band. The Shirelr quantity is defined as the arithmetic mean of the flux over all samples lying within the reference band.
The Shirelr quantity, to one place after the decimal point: 33.3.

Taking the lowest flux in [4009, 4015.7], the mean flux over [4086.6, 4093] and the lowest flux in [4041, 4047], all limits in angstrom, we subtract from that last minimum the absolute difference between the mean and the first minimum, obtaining 30.4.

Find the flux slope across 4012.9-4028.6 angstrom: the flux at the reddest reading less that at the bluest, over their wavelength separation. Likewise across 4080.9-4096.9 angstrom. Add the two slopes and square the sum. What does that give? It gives 0.27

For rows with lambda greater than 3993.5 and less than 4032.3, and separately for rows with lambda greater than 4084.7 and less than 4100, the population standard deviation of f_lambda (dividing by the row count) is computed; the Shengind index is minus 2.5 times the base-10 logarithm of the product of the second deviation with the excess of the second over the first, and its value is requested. -2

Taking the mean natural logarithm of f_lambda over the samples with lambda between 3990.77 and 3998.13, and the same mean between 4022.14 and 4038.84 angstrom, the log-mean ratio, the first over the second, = 1.002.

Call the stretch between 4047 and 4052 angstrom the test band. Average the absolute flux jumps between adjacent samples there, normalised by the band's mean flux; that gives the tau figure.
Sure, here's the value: 0.0039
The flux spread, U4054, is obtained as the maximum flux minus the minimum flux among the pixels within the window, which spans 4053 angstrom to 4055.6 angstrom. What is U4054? 0.18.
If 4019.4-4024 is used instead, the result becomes 1.20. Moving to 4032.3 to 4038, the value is 0.20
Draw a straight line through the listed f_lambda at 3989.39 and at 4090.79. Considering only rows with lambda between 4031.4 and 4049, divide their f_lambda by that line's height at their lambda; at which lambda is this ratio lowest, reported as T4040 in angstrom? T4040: 4043.96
